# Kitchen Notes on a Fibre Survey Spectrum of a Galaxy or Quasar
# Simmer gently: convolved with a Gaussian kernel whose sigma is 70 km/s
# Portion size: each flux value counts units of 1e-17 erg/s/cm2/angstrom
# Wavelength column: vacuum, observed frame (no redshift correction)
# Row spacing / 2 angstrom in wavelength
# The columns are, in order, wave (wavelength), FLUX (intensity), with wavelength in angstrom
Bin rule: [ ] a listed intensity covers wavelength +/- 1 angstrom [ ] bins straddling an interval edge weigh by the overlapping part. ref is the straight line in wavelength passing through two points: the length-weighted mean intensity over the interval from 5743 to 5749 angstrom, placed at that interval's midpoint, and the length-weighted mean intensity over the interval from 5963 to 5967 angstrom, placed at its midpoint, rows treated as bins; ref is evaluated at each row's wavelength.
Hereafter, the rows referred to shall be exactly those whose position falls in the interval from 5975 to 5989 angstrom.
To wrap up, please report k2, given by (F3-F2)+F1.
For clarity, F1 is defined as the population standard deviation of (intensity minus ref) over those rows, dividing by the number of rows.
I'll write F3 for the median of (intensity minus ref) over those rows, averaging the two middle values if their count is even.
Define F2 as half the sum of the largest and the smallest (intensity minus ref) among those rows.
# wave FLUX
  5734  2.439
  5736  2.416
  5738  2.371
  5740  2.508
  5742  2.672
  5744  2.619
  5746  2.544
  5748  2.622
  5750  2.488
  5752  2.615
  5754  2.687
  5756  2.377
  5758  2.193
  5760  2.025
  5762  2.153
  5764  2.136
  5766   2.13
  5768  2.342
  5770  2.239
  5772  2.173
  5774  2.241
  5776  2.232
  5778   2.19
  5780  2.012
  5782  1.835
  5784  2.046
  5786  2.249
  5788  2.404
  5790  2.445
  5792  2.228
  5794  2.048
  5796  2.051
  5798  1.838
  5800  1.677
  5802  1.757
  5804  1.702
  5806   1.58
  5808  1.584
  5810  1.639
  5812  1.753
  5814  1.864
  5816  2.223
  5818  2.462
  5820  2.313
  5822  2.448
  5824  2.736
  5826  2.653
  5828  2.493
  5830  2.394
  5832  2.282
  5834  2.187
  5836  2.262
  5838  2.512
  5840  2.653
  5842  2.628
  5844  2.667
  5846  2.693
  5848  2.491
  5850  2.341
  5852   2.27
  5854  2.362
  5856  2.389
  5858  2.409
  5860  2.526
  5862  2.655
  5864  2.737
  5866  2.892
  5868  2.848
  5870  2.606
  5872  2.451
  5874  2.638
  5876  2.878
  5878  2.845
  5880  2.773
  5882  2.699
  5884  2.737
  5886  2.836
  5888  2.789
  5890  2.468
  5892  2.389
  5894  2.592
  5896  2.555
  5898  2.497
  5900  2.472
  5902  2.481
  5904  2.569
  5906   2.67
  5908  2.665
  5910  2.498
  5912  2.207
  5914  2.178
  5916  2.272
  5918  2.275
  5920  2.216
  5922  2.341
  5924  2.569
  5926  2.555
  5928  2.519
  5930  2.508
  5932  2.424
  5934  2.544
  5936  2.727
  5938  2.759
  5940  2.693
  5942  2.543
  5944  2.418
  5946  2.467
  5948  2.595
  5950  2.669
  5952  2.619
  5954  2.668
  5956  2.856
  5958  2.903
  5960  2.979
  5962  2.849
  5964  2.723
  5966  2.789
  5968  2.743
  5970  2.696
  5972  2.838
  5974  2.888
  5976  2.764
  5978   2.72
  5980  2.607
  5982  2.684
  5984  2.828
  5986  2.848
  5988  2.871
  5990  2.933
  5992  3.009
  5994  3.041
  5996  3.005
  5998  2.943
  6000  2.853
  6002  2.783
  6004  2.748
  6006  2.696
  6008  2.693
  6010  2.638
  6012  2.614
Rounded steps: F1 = 0.087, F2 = -0.03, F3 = 0.0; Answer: 0.12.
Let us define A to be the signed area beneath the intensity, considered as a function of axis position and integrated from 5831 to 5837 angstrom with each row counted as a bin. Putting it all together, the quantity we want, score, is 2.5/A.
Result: 0.186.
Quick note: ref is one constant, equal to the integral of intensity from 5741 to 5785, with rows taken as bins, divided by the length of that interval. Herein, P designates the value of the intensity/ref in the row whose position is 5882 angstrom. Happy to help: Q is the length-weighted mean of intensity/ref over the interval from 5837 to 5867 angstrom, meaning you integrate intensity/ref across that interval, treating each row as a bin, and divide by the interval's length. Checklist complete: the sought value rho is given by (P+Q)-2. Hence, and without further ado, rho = 0.28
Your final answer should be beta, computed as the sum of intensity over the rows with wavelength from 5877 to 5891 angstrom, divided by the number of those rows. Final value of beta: 2.7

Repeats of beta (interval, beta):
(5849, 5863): 2.4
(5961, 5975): 2.8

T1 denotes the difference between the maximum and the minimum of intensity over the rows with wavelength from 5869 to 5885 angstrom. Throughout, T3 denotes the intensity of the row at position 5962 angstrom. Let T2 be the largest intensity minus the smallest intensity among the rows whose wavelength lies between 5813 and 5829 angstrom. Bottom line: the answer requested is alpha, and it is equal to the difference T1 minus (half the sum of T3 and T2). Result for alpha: -1.4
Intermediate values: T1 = 0.43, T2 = 0.87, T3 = 2.849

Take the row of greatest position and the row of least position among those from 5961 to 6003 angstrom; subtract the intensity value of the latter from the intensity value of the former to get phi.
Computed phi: -0.07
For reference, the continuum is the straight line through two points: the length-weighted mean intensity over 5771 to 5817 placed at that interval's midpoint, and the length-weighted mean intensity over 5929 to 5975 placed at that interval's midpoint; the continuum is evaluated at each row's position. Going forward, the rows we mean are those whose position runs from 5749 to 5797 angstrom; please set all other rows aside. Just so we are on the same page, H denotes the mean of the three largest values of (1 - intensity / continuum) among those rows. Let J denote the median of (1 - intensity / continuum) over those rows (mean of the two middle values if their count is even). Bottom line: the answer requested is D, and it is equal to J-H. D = -0.16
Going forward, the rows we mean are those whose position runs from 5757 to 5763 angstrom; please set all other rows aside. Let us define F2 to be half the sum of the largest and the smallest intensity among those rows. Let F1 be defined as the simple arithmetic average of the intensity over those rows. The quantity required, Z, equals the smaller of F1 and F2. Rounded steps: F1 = 2.124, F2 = 2.11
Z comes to 2.11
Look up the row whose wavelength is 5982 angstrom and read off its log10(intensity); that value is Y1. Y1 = 0.43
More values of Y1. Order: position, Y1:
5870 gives 0.42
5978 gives 0.43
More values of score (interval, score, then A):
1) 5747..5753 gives 0.162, 15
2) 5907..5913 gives 0.170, 15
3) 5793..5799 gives 0.211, 12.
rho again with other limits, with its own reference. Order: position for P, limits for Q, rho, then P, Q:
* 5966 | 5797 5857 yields 0.18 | 1.21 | 0.97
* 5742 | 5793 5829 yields 0.05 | 1.16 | 0.89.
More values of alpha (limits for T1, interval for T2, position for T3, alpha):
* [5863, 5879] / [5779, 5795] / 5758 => -1.0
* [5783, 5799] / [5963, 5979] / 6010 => -0.8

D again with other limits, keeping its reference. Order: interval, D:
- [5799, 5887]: -0.34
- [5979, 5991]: -0.04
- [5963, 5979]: -0.02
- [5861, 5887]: -0.07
